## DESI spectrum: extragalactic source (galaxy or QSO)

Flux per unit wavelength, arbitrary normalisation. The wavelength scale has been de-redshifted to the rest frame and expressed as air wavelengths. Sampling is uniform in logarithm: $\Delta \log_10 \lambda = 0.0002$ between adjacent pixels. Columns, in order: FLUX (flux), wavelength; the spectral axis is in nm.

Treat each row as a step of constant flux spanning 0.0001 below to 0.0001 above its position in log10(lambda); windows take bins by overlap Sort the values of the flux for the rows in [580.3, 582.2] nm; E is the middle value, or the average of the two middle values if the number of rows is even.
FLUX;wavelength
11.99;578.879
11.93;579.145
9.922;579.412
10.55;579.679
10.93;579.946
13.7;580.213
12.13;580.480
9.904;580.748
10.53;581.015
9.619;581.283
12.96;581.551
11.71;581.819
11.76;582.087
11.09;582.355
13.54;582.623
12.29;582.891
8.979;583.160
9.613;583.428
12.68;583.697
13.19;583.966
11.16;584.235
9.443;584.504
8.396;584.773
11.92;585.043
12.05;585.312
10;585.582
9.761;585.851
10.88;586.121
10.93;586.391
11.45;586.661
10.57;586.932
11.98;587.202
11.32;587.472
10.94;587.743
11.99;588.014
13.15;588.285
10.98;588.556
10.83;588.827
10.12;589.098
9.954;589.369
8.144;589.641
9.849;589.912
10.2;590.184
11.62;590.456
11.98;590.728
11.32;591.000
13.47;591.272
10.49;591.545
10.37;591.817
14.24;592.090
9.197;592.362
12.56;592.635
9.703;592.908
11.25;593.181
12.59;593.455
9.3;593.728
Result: 11.7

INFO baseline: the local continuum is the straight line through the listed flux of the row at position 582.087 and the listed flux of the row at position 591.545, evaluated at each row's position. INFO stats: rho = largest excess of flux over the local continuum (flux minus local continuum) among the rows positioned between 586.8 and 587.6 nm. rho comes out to 0.9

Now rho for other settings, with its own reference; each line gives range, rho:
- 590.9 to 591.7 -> 2.9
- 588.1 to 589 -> 2.2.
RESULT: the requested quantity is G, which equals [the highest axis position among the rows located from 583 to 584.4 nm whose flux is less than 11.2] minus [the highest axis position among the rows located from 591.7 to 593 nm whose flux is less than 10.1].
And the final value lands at -8.67 nm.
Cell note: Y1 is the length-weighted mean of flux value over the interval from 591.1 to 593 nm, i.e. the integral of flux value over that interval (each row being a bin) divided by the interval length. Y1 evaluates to 11.5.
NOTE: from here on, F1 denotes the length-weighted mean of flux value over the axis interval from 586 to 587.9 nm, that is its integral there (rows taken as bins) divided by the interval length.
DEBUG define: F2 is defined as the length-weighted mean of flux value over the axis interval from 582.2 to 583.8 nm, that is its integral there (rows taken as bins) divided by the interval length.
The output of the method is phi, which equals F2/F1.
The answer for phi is 1.02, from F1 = 11.2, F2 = 11.3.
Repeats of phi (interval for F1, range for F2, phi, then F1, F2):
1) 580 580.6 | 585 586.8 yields 0.86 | 12.7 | 11.0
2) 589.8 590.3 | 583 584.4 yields 1.11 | 10.0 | 11.1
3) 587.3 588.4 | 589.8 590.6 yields 0.90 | 11.8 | 10.6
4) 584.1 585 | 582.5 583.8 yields 1.15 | 9.9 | 11.4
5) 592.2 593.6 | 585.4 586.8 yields 0.96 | 11.1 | 10.6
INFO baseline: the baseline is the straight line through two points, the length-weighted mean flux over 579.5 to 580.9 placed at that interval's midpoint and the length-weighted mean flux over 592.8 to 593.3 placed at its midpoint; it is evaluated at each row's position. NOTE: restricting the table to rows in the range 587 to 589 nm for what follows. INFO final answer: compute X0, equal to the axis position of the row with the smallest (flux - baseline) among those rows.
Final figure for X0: 588.827 nm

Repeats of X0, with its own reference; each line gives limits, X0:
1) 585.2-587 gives 585.851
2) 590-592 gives 590.184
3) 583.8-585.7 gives 584.773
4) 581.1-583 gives 581.283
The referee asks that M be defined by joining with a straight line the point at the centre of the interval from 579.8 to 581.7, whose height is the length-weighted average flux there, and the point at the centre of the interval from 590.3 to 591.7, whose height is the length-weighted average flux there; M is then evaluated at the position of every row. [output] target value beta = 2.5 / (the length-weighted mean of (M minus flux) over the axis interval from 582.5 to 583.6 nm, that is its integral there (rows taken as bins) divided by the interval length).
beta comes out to 7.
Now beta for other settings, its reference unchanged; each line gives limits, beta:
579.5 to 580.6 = -7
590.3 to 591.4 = -8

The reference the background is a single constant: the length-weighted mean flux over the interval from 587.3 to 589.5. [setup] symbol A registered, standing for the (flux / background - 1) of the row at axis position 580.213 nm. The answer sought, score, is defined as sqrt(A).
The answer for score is 0.47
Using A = 0.23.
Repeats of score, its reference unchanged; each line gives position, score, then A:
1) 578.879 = 0.27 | 0.07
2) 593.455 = 0.36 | 0.13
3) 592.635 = 0.35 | 0.12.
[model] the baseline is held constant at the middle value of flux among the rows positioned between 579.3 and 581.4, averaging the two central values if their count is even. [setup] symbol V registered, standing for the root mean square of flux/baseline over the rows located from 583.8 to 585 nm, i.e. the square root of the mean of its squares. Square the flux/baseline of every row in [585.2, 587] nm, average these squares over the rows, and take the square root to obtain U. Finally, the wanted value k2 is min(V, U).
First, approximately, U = 1.03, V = 1.02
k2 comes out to 1.015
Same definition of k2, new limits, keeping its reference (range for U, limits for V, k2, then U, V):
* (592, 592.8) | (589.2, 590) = 0.887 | 1.16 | 0.89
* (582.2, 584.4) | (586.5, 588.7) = 1.098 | 1.11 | 1.10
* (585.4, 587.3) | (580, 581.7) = 1.027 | 1.03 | 1.10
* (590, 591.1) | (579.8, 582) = 1.072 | 1.07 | 1.09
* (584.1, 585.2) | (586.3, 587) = 0.979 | 0.98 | 1.04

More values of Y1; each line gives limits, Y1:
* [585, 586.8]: 11.0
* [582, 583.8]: 11.4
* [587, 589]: 11.5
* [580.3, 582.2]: 11.3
